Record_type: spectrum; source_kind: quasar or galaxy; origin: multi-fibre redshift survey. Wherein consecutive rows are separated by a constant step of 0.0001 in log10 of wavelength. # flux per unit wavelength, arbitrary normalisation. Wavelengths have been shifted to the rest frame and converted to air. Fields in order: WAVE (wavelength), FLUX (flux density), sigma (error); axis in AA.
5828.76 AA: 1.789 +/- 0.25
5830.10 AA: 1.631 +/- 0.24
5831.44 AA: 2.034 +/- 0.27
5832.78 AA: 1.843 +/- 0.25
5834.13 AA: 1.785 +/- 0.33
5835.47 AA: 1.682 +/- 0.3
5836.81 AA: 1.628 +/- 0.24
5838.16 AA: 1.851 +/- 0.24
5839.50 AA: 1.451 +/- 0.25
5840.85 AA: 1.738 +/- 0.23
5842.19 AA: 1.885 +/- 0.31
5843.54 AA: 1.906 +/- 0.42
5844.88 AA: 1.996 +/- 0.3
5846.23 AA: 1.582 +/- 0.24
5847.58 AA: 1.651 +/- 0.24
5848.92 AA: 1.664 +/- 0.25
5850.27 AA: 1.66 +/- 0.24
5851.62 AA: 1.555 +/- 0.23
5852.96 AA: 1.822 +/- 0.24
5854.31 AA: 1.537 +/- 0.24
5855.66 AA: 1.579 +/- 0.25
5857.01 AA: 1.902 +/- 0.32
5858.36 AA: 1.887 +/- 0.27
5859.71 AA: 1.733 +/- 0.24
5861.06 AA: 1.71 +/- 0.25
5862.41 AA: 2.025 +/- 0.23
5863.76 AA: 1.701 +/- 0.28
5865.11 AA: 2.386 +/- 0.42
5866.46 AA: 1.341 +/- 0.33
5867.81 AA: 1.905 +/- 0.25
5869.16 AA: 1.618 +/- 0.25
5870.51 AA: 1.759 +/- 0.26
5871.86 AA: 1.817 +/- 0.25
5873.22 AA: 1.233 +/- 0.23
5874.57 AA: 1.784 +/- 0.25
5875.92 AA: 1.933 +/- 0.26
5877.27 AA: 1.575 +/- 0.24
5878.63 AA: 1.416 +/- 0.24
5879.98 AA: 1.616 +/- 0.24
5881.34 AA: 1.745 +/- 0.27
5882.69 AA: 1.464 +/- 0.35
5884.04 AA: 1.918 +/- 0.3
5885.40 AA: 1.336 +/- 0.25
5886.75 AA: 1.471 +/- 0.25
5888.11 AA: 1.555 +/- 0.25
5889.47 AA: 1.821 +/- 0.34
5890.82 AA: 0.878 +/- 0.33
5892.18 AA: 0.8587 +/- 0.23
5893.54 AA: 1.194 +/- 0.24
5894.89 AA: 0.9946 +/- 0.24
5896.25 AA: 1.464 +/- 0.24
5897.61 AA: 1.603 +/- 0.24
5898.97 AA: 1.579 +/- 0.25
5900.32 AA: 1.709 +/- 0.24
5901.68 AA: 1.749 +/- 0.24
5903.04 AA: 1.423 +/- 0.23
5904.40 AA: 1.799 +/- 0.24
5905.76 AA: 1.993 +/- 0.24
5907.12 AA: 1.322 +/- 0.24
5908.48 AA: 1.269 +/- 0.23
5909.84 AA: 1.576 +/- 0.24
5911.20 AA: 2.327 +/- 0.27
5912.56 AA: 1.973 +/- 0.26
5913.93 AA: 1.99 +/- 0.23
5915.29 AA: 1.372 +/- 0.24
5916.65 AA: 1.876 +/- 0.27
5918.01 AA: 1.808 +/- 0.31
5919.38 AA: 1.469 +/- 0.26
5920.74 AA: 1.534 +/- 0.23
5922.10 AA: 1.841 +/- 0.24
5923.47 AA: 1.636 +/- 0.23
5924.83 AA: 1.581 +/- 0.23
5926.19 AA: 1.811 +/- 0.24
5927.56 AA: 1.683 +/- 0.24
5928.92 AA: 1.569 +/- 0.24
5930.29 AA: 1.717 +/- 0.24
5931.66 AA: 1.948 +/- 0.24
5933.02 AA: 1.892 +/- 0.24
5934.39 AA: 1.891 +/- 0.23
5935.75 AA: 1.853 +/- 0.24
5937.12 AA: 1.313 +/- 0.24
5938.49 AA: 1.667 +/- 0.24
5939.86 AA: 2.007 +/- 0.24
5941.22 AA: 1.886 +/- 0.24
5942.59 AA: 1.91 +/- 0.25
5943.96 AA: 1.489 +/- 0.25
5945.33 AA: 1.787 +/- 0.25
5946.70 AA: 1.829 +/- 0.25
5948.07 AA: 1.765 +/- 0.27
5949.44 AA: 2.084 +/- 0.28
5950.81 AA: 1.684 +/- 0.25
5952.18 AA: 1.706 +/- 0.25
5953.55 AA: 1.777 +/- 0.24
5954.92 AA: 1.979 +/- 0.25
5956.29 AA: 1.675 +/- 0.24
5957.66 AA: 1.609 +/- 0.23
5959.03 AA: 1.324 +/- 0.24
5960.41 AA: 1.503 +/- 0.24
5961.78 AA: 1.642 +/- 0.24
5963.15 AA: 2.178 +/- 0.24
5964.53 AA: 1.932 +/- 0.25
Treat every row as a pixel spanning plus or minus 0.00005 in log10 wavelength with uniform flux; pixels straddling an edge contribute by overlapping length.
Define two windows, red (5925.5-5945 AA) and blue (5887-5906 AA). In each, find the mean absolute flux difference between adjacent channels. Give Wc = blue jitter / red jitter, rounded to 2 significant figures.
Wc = 1.4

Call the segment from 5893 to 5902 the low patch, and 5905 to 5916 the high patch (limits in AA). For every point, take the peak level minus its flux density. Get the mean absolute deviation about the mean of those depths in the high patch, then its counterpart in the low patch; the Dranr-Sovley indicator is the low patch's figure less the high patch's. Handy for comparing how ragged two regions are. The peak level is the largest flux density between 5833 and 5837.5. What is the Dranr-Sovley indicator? -0.13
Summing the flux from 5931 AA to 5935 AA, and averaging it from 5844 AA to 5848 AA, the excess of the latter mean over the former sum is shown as -4.0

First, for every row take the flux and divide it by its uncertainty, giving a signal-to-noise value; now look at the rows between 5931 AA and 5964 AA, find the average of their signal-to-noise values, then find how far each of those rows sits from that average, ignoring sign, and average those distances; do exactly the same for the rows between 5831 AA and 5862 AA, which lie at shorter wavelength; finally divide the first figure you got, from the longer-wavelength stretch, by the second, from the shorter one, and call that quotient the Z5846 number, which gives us 1.17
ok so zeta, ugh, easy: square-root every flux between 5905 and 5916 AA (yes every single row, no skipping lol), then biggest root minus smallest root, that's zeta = 0.40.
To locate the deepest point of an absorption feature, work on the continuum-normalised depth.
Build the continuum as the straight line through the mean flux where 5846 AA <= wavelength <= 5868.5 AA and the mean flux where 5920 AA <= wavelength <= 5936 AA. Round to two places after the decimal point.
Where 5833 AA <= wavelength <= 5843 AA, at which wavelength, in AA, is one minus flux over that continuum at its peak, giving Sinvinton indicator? 5839.50 AA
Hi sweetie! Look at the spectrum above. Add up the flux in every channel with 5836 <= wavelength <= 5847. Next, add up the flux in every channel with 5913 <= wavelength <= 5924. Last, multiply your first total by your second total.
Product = 190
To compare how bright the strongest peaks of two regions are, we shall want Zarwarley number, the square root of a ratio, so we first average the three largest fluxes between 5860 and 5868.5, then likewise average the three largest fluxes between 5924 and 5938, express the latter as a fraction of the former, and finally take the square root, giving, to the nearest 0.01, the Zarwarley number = 0.95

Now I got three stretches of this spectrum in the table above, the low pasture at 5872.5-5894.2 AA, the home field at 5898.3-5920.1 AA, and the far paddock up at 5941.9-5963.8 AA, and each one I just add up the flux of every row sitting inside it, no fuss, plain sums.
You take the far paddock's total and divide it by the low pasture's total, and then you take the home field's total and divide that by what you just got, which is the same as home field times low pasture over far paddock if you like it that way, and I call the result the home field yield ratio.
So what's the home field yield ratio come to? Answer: 23.2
